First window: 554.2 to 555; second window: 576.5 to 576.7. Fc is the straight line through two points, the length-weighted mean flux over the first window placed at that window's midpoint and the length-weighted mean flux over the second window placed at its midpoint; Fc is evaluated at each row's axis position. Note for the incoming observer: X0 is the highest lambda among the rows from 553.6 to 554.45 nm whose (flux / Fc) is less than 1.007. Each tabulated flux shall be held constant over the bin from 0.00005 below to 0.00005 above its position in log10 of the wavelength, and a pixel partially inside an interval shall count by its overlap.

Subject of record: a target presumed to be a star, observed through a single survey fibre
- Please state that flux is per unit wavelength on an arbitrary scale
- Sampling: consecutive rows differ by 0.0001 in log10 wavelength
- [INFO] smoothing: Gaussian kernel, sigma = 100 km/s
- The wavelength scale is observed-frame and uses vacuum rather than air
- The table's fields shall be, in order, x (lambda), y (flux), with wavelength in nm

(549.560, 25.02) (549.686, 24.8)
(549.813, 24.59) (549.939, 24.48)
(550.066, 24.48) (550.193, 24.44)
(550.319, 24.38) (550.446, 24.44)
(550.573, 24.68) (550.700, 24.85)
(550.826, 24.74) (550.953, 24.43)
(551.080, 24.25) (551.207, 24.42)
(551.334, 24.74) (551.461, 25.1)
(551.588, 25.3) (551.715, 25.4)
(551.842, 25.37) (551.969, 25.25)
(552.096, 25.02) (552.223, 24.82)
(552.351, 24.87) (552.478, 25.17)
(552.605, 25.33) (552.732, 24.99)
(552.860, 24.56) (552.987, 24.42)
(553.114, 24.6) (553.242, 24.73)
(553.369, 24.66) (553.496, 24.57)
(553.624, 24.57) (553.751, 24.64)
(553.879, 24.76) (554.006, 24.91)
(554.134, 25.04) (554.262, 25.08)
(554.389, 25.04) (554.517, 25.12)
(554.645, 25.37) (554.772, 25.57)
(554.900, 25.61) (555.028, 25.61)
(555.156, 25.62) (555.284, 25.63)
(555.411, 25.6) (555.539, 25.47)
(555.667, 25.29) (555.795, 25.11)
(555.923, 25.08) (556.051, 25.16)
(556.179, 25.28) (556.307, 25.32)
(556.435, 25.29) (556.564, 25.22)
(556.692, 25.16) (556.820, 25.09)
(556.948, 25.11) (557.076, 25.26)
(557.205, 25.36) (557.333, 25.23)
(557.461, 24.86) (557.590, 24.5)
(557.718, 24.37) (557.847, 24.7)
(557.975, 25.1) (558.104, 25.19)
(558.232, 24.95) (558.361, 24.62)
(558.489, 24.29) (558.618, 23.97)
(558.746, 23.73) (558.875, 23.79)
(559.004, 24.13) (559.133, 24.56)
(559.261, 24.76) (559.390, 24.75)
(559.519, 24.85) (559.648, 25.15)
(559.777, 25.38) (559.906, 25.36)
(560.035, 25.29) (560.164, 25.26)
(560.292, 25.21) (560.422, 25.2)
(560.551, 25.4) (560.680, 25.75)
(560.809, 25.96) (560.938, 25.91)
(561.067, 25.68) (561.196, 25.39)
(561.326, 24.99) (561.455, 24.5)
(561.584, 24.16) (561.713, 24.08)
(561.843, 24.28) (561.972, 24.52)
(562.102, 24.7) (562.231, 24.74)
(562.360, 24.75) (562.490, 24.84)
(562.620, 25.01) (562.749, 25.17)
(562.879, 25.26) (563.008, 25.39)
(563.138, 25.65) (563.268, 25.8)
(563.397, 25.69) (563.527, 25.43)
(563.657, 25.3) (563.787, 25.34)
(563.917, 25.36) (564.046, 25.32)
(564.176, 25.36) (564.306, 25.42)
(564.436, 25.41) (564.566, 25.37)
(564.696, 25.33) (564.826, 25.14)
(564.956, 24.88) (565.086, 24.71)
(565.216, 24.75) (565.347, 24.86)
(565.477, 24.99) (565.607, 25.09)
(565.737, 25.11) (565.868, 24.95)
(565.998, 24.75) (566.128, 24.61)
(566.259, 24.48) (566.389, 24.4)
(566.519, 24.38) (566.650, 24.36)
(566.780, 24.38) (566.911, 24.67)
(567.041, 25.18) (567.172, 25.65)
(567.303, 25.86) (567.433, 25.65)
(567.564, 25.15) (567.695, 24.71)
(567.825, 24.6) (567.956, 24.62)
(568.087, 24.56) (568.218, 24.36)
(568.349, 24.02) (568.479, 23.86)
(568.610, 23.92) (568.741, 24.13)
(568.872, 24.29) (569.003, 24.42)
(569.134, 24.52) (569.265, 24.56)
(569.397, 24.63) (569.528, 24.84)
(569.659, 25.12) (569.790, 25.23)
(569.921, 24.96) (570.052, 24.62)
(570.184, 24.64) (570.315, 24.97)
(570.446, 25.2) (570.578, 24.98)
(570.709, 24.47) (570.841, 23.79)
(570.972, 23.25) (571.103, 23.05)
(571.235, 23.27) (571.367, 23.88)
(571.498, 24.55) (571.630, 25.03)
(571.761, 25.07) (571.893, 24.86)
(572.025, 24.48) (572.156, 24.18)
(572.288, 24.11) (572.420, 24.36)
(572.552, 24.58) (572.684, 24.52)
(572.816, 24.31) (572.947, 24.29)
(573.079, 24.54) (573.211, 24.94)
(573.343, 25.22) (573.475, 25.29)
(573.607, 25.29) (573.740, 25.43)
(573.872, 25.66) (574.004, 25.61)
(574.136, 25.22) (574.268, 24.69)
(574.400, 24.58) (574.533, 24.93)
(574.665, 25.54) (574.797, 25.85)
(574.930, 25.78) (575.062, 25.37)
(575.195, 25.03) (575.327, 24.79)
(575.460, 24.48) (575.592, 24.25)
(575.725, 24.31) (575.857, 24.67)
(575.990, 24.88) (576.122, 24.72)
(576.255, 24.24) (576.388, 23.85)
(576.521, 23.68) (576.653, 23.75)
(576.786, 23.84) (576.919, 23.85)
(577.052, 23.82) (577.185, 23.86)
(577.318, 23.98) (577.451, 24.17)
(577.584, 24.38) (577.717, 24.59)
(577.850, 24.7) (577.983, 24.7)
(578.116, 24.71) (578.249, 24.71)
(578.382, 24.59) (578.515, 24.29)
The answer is 554.389 nm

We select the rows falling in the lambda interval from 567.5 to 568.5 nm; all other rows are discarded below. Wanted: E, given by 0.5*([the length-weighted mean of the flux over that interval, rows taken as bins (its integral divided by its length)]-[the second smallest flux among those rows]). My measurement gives 0.25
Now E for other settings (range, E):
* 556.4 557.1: 0.03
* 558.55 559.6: 0.27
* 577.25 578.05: 0.13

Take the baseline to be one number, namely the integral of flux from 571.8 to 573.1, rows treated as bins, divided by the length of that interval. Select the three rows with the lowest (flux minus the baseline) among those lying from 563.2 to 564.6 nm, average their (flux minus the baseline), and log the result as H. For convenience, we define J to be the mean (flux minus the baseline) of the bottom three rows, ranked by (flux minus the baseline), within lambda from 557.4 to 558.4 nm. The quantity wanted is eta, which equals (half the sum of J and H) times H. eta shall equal 0.42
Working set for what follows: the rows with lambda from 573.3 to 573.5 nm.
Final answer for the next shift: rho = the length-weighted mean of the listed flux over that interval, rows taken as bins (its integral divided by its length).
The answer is 25.26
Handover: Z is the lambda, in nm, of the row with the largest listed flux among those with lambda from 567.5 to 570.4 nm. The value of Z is 569.790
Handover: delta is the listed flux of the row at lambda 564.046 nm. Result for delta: 25.32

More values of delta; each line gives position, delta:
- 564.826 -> 25.14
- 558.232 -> 24.95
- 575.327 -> 24.79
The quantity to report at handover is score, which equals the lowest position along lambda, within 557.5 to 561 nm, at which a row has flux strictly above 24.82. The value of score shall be 557.975 nm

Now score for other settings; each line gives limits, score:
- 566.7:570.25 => 567.041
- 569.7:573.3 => 569.790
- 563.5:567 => 563.527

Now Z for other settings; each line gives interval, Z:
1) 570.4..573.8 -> 573.740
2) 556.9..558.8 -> 557.205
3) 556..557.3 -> 557.205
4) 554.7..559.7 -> 555.284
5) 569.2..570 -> 569.790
